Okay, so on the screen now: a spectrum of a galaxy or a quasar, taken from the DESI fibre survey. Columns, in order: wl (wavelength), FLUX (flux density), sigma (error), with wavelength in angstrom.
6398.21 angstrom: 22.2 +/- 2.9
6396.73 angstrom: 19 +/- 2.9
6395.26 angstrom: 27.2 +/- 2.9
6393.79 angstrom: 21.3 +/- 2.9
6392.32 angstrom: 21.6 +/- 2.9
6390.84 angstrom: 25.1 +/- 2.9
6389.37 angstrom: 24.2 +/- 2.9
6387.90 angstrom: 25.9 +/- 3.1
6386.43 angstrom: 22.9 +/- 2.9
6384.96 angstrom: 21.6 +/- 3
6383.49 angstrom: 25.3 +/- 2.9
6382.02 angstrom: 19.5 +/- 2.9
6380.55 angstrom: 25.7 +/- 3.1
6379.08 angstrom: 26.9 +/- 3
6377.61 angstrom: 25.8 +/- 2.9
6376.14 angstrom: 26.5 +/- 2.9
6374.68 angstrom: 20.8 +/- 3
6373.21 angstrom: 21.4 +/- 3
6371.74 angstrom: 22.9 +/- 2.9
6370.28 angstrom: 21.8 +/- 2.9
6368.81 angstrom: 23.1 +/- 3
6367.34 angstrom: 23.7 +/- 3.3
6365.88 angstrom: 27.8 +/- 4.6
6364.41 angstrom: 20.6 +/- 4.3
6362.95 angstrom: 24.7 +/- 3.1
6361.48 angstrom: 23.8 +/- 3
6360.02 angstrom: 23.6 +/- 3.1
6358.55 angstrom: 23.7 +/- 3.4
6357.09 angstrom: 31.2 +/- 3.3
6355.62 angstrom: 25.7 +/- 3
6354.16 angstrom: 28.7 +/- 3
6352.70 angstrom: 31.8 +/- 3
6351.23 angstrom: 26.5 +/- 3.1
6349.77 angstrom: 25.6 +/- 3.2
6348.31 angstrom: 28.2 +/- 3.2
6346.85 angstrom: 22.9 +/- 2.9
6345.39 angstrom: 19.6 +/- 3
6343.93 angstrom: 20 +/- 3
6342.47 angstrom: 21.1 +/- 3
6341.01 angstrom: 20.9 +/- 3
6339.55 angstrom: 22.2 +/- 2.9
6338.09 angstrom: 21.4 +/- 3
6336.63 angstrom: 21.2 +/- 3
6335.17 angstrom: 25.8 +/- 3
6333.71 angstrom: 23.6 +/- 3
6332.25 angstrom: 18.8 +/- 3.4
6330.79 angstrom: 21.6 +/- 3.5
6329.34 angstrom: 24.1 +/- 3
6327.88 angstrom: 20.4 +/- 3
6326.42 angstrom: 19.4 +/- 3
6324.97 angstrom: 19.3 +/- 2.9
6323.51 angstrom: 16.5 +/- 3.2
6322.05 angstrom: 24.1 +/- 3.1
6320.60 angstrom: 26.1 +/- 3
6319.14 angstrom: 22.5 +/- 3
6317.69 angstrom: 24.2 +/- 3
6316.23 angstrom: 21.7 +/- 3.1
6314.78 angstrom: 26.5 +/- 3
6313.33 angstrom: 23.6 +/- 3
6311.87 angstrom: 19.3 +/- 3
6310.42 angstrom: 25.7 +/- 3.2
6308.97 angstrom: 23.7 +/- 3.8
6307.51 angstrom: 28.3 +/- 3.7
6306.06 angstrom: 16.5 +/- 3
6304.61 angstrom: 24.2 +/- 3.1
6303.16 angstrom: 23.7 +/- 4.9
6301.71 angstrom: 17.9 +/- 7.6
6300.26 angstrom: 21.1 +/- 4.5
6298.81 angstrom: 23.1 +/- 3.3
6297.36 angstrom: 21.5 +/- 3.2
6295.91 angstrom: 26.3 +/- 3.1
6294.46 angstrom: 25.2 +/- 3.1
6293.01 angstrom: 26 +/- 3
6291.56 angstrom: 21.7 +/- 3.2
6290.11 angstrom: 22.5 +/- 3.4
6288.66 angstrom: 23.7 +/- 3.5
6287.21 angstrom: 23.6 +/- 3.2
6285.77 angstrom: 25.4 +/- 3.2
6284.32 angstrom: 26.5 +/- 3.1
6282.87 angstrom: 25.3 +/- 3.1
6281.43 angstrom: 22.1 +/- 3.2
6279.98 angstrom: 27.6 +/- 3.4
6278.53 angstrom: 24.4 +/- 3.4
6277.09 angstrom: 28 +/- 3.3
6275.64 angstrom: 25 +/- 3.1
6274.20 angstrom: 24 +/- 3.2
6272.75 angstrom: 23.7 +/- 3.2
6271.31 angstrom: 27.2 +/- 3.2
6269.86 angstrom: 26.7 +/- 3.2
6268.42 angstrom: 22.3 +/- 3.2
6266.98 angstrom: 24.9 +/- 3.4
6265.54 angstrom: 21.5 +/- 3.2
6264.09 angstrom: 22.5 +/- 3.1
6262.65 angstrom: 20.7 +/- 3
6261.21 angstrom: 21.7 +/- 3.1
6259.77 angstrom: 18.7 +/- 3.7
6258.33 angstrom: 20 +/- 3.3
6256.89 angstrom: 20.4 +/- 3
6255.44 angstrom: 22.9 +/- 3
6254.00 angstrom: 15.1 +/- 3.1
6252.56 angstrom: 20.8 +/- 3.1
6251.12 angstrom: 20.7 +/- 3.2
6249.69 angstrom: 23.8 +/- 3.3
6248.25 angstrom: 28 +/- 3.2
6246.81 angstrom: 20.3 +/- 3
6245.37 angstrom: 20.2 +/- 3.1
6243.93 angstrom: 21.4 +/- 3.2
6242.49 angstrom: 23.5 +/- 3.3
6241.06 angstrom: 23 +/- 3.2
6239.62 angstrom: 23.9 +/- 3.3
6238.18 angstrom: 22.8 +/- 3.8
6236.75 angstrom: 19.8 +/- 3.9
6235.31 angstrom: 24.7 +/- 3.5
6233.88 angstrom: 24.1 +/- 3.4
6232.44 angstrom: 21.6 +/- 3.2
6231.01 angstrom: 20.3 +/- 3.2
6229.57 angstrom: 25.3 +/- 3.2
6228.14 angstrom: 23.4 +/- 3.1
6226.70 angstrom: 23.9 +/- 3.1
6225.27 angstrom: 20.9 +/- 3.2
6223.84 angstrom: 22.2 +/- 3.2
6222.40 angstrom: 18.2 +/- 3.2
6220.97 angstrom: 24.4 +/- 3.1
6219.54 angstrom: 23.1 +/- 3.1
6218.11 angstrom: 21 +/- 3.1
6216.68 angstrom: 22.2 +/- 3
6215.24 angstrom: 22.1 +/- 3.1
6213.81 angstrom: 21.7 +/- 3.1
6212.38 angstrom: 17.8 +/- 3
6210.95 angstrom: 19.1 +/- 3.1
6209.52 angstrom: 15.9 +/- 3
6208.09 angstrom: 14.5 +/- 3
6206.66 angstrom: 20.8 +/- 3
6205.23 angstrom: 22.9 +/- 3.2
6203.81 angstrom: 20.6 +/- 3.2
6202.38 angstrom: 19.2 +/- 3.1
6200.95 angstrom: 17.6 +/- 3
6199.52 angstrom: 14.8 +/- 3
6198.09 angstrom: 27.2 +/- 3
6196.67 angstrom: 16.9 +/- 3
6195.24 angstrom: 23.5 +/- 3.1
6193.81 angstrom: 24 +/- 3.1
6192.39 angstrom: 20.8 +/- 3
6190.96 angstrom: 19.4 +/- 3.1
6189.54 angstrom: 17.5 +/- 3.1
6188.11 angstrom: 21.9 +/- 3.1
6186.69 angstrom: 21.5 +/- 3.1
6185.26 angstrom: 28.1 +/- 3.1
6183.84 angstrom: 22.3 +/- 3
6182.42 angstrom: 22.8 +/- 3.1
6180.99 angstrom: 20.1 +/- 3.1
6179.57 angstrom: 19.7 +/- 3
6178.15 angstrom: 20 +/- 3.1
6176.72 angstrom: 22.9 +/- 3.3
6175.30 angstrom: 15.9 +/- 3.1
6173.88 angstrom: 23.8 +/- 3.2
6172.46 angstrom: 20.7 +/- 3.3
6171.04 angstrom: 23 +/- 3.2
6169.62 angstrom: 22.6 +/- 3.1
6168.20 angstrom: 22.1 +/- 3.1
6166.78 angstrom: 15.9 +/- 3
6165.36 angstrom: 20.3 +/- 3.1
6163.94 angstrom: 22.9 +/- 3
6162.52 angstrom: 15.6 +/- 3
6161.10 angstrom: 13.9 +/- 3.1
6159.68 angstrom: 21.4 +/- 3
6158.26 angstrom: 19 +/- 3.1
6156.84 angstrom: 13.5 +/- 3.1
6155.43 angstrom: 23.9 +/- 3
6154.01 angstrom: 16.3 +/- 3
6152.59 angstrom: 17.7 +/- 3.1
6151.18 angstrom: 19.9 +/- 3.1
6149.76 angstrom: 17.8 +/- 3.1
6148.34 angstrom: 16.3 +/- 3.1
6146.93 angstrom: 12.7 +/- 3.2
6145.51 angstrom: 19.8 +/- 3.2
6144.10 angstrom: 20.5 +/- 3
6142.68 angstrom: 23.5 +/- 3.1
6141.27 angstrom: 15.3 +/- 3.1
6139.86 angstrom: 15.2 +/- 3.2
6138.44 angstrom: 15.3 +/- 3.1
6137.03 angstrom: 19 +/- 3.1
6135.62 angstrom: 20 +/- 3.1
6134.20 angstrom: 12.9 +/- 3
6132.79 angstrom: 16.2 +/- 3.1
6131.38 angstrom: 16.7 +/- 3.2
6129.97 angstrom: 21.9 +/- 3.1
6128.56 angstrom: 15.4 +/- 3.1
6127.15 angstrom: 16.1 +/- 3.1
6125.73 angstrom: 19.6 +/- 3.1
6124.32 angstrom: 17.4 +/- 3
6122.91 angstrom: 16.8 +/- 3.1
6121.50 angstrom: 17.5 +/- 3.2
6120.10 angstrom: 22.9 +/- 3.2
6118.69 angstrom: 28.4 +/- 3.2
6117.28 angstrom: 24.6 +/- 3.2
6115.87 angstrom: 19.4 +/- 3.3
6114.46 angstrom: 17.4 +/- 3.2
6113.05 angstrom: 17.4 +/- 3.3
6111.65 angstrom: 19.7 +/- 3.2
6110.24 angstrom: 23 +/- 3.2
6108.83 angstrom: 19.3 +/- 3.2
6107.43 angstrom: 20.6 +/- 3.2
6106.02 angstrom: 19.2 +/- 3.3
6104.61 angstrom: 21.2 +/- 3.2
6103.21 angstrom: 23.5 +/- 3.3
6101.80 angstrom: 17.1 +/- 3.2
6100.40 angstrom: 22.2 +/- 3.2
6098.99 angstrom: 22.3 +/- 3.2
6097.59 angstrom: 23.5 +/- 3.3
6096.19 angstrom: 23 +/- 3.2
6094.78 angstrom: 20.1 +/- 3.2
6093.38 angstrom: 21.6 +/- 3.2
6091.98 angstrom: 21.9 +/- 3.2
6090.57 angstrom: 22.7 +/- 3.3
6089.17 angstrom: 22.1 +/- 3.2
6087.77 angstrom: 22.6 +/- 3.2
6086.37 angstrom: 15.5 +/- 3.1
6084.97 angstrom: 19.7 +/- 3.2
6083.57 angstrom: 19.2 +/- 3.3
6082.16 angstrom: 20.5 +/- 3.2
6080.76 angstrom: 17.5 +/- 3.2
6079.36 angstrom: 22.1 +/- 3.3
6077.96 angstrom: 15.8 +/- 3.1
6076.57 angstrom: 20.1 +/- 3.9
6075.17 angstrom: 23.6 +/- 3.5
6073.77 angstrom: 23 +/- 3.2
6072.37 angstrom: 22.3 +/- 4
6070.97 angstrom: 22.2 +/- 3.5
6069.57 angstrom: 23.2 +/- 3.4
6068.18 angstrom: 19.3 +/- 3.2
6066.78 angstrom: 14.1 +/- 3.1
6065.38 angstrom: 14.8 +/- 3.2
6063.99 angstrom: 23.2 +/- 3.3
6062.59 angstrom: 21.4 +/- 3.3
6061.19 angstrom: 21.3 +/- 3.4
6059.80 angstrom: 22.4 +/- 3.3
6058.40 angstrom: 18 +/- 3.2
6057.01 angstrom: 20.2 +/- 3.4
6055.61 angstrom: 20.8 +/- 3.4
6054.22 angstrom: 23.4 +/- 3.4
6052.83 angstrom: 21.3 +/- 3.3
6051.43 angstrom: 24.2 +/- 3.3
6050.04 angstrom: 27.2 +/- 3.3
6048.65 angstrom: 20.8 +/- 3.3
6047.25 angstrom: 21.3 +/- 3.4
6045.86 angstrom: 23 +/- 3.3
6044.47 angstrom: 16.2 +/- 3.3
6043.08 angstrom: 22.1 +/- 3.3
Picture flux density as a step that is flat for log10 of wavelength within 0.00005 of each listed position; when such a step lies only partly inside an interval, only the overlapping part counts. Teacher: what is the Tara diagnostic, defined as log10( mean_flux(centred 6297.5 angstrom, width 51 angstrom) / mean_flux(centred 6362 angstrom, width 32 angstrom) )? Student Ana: -0.021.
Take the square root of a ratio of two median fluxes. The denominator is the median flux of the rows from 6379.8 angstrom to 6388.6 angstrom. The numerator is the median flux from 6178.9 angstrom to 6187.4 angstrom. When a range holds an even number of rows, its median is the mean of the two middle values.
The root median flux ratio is 0.95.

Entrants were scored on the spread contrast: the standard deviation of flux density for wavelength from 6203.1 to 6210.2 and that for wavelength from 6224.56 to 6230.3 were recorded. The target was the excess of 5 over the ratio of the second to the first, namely 4.5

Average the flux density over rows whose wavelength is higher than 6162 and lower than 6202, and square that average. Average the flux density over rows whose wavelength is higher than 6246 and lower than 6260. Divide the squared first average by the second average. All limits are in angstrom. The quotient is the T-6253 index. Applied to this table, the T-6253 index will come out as 21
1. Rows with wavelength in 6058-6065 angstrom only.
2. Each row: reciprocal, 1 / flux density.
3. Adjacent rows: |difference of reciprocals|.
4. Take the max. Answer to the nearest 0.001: 0.011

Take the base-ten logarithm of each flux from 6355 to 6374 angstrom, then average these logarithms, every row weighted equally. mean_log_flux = 1.38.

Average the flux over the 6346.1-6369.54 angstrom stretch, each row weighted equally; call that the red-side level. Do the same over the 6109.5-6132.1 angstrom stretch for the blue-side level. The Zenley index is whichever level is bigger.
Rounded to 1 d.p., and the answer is 25.7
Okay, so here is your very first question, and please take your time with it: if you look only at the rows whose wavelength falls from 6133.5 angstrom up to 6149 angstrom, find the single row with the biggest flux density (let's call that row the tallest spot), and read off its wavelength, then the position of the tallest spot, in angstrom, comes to 6142.68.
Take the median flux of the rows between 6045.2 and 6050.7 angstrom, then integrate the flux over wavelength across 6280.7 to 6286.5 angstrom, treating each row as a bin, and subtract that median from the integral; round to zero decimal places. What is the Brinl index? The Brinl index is 122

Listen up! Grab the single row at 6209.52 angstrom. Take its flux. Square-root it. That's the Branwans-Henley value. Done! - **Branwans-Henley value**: 4.0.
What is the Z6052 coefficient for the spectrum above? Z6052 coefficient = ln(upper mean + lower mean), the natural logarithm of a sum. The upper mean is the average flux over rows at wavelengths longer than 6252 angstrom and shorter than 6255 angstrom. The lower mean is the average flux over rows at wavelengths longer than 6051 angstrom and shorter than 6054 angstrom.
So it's 3.71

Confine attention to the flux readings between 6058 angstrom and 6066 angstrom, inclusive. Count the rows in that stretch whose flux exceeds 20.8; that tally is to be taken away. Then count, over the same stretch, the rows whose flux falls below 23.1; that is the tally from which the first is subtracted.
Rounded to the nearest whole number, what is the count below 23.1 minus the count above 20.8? 1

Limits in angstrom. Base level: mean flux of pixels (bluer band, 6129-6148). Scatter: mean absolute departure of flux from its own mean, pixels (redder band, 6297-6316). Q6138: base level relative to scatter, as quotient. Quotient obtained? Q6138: 7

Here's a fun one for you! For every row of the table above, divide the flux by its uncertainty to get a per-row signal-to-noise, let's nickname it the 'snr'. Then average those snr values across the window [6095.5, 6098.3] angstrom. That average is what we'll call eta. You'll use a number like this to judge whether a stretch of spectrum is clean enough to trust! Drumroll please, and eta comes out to 7.2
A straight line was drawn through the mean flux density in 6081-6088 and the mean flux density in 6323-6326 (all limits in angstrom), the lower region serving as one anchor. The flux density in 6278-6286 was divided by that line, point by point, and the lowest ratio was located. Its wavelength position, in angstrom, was 6281.43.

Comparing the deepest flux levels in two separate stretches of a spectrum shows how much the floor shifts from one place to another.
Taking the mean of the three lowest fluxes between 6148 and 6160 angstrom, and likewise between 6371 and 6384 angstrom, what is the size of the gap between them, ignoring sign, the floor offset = 5.2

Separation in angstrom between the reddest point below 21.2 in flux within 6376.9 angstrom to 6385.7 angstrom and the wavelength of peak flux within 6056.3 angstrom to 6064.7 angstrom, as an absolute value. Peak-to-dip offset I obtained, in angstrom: 318.0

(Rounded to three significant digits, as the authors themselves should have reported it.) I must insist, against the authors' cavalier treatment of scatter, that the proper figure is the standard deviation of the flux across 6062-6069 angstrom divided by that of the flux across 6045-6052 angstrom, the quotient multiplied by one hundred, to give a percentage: 156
